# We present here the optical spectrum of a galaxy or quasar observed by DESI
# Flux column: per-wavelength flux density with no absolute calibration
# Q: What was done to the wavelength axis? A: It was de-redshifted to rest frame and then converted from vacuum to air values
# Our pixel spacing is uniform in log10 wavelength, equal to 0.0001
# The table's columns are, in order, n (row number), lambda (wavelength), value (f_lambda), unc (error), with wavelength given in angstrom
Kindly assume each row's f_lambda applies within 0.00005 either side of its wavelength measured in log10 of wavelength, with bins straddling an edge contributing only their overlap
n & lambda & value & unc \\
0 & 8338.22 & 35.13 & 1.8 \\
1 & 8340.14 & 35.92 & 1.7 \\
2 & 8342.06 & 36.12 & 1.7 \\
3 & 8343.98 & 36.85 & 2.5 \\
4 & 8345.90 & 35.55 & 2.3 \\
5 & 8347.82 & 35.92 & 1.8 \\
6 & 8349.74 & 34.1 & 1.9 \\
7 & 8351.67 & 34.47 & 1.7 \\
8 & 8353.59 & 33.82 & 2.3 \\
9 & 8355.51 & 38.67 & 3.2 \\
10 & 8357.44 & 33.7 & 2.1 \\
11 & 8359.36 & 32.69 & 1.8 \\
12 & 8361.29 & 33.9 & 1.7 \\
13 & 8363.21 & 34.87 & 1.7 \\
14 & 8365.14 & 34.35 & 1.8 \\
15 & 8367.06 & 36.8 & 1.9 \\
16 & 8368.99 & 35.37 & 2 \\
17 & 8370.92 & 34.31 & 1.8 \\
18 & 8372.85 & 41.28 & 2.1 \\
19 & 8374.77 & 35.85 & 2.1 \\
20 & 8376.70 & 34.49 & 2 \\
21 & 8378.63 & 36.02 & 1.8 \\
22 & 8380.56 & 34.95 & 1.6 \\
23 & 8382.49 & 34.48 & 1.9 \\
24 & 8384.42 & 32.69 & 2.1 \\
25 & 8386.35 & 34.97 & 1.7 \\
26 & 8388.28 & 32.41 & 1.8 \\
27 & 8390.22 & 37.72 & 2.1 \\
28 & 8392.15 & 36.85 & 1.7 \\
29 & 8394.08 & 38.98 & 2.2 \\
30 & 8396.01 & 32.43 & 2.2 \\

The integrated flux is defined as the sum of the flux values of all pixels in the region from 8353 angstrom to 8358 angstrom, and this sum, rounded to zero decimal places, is 106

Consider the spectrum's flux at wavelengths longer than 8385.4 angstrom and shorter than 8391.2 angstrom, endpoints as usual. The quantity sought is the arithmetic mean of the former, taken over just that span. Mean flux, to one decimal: 35.0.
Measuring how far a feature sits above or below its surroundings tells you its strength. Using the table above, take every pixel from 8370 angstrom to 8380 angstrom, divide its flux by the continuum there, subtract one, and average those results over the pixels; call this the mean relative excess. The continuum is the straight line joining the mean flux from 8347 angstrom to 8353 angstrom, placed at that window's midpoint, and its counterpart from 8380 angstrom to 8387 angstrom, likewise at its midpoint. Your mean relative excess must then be 0.06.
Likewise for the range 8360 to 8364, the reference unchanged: -0.01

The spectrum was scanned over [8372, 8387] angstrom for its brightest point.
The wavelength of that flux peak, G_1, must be 8372.85 angstrom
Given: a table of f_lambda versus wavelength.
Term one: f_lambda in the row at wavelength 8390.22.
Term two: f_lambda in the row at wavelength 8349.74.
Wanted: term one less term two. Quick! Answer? 4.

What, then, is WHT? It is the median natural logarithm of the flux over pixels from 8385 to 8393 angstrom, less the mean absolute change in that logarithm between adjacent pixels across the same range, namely 3.50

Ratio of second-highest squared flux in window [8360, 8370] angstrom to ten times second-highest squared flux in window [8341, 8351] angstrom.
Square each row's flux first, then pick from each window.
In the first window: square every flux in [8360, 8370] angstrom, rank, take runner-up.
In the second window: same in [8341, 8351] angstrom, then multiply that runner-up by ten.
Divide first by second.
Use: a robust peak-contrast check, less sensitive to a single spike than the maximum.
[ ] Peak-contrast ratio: 0.096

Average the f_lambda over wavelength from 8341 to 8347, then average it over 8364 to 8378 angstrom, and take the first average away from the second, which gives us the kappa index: -0.1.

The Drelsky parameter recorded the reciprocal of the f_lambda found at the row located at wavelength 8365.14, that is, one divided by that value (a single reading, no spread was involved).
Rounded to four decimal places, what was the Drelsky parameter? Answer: 0.0291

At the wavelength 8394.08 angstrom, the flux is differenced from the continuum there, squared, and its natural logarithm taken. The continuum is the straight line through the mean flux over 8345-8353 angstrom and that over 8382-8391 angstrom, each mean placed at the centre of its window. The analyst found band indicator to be 3.1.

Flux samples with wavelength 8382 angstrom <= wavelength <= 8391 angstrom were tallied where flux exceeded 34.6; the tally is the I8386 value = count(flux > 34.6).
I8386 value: 2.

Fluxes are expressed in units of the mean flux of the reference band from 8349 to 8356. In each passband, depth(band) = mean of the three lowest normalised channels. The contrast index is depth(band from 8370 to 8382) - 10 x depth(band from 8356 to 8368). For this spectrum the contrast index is -8.5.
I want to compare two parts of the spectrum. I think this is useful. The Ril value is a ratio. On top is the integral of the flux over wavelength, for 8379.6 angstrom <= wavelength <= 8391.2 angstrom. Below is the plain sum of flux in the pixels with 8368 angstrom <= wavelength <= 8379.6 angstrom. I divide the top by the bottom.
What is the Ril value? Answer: 1.84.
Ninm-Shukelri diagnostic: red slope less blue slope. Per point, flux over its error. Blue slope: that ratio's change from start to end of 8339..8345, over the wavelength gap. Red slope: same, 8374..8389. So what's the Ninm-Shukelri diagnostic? 1.7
